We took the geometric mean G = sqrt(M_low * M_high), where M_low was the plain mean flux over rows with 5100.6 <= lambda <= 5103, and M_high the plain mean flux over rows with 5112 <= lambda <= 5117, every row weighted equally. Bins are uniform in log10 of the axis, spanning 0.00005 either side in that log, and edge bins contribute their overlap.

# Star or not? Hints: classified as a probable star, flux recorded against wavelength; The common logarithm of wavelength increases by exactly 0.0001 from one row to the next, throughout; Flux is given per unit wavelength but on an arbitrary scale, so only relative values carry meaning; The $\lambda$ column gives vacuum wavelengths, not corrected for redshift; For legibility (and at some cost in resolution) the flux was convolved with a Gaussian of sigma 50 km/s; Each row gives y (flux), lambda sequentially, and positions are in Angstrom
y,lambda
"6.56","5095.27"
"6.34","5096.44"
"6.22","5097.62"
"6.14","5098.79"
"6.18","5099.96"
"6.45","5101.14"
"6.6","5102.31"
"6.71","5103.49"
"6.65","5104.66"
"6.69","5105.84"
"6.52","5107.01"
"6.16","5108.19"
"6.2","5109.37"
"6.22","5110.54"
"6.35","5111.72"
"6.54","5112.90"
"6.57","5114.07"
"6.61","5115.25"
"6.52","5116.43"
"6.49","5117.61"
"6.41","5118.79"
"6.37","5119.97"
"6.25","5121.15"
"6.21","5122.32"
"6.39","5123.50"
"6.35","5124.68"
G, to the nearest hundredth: 6.54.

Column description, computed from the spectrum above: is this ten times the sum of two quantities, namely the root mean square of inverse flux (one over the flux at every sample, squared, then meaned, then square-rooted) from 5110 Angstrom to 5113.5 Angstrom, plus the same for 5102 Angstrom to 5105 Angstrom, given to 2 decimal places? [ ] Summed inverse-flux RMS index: 3.07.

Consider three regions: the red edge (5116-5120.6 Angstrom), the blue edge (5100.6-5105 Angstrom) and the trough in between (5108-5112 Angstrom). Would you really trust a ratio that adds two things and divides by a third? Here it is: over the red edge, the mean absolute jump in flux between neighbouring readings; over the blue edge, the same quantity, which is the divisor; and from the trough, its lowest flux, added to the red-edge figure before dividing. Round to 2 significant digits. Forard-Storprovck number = 58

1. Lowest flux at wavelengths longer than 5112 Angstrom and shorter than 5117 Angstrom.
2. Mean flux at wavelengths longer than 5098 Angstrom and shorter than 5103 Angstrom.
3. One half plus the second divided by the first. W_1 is 1.47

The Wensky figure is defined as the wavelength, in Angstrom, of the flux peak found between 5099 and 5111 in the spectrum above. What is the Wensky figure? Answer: 5103.49 Angstrom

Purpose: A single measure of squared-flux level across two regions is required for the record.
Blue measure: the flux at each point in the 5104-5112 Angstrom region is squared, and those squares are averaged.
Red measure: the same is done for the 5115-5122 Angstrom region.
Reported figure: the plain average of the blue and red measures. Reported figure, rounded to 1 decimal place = 41.2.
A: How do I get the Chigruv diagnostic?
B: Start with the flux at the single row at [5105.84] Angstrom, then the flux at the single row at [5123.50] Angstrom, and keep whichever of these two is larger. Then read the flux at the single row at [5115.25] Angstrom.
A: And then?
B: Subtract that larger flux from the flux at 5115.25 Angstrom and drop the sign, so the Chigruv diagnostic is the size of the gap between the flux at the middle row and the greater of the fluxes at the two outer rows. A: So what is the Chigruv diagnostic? 0.1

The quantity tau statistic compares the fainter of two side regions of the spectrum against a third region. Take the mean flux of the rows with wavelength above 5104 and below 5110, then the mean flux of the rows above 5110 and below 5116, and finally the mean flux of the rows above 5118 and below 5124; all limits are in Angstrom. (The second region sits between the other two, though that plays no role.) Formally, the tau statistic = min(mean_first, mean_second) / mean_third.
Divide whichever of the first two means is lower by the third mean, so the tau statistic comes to 1.02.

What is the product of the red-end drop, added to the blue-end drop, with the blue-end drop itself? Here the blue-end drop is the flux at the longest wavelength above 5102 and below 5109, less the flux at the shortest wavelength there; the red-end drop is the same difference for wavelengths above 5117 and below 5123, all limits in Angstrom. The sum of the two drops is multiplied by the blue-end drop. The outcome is 0.32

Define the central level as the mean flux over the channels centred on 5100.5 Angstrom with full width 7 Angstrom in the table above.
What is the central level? 6.38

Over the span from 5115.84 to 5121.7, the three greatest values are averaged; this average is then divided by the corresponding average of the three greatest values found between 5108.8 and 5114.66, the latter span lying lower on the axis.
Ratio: 1.00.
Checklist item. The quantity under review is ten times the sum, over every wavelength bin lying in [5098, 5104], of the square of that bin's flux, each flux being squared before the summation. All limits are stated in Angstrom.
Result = 2061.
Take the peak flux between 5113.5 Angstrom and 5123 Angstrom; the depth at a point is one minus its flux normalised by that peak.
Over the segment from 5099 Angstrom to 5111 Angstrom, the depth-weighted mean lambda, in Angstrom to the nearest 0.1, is 5106.7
